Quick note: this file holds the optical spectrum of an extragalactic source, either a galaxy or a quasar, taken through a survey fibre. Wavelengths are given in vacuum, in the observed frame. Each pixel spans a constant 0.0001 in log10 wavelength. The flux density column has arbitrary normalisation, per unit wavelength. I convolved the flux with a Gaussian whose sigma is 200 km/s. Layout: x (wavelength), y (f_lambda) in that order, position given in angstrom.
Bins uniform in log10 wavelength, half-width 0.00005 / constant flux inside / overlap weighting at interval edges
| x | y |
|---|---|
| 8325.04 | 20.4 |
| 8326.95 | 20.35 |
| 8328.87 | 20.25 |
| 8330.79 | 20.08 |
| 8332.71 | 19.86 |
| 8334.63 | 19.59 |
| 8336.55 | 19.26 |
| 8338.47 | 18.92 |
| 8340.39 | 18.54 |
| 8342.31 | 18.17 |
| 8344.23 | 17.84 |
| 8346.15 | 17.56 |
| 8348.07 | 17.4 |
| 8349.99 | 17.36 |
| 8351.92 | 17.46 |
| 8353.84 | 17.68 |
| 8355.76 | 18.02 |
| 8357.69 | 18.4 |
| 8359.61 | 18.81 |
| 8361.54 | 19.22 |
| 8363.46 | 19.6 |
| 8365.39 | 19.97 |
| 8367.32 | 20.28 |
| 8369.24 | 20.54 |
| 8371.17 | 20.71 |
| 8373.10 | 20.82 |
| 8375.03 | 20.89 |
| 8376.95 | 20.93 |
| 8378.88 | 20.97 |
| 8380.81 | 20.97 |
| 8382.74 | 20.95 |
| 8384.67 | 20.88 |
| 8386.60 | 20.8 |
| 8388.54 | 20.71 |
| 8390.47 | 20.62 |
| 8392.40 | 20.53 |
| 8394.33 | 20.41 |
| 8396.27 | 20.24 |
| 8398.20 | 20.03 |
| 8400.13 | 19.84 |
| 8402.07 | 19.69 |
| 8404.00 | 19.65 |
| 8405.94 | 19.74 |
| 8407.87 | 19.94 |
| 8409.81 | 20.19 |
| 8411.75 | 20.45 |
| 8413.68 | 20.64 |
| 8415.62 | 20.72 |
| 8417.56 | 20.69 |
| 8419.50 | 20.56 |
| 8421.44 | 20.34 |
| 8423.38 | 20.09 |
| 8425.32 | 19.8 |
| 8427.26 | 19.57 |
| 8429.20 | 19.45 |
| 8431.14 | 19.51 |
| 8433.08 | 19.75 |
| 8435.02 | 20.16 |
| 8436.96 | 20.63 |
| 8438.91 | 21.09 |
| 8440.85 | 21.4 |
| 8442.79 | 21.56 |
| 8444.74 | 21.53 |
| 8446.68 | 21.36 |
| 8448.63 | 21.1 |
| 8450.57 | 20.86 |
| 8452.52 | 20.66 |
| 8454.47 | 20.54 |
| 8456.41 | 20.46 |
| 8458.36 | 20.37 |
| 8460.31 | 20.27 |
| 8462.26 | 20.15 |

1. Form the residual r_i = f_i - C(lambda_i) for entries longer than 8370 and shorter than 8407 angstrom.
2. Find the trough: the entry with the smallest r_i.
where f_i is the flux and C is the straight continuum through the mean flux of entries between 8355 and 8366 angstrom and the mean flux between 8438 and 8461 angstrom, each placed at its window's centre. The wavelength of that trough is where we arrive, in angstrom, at 8404.00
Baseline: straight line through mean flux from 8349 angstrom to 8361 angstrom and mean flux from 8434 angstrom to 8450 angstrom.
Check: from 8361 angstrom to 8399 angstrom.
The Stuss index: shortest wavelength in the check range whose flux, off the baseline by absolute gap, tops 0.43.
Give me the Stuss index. 8361.54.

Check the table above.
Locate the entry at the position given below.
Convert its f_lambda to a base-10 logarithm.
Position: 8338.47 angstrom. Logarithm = 1.28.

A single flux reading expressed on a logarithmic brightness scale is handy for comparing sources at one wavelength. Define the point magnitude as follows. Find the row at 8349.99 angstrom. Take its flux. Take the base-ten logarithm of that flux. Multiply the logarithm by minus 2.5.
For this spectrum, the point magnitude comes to -3.10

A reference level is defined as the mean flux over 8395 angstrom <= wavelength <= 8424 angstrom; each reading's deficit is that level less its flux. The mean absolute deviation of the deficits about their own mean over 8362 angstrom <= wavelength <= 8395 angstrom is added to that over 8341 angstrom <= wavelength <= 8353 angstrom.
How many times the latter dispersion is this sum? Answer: 2.1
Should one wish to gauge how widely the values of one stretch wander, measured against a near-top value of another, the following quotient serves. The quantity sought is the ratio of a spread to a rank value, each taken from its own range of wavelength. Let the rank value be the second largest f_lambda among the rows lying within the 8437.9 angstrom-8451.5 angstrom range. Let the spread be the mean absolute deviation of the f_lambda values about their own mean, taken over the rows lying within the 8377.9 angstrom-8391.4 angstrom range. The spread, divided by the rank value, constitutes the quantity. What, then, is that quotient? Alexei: 0.0053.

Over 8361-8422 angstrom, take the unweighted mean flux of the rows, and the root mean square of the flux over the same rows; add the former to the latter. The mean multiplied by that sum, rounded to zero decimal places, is 832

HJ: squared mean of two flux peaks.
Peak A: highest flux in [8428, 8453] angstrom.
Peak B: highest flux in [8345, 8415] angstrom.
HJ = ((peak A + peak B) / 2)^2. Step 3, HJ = 452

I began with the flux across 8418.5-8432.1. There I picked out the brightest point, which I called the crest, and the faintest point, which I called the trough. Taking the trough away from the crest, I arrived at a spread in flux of 1.11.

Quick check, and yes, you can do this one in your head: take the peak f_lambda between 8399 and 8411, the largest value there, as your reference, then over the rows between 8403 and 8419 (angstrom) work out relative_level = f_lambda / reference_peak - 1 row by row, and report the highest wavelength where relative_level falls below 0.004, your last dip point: 8409.81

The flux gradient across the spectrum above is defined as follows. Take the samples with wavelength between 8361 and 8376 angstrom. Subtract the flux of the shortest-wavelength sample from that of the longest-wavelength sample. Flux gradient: 1.7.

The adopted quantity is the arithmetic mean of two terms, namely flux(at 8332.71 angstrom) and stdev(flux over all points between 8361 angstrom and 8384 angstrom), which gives 10.2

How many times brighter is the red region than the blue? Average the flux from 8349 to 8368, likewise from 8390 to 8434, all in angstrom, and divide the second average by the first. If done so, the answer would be 1.08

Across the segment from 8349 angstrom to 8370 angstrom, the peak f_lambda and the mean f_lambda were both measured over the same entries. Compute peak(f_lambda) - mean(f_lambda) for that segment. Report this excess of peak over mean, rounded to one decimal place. 1.7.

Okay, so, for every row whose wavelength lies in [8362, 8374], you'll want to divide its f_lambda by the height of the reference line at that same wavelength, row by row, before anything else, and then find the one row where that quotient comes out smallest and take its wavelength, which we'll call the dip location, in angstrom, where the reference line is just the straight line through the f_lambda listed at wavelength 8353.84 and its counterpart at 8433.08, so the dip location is 8363.46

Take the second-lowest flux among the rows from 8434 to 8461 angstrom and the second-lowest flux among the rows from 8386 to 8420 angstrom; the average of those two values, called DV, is 20.0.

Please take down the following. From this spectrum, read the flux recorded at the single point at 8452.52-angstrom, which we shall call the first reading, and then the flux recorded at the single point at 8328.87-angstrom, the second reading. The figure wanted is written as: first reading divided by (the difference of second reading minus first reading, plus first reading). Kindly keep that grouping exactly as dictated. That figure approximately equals 1.02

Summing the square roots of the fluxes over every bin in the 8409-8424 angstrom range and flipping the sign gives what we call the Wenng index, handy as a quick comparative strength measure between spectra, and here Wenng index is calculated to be -36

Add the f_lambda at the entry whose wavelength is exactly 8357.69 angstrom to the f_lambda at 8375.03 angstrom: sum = 39.3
